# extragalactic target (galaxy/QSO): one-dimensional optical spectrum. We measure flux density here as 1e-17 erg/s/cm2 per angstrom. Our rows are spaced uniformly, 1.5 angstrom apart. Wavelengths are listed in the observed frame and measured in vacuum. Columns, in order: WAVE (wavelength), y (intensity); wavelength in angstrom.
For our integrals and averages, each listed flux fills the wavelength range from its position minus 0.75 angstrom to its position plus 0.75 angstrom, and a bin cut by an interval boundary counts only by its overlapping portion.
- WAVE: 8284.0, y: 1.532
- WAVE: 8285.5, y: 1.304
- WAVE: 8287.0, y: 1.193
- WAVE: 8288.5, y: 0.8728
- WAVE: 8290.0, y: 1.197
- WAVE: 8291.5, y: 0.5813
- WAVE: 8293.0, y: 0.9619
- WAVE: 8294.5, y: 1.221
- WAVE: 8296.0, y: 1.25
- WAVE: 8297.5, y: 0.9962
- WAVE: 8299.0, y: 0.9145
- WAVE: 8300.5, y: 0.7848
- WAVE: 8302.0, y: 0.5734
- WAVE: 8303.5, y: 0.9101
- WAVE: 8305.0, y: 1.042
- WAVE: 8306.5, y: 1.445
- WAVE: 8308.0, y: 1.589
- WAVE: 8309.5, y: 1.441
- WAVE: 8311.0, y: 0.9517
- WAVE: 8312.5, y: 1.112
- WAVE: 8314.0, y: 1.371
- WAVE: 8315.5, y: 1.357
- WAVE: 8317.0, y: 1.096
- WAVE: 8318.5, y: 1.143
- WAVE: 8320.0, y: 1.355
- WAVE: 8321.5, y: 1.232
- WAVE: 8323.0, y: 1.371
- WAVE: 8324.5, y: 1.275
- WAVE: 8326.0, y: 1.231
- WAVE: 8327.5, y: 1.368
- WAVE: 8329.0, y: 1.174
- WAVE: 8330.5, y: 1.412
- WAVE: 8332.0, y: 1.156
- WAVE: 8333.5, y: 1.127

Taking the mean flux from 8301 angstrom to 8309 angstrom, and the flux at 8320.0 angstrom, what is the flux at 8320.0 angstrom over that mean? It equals 1.2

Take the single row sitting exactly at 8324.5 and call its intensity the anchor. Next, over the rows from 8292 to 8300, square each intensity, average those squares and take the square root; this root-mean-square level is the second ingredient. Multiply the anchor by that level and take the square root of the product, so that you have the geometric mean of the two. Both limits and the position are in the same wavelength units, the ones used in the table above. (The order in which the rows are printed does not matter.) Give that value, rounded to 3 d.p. 1.172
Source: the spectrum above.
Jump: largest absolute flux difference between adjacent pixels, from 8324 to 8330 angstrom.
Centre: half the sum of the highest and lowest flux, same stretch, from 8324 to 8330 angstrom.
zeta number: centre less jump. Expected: 1.1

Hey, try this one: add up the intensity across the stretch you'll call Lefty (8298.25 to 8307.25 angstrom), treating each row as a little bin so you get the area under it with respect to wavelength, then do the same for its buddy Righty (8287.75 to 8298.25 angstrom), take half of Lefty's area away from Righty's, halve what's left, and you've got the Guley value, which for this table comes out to 3.2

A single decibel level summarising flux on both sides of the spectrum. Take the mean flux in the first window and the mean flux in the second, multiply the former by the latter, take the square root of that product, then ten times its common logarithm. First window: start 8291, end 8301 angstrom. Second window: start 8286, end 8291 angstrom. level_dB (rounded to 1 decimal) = 0.1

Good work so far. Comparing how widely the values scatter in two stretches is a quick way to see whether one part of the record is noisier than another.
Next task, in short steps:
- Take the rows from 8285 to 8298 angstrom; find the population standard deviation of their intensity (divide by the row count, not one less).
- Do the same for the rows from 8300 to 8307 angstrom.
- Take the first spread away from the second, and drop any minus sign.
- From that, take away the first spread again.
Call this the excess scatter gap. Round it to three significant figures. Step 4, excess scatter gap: -0.149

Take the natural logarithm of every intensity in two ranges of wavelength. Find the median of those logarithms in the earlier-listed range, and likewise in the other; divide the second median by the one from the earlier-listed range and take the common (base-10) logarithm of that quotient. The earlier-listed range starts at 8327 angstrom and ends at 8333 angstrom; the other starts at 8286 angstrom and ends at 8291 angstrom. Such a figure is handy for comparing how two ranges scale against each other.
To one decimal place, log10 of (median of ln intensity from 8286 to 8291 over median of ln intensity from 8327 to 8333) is -0.1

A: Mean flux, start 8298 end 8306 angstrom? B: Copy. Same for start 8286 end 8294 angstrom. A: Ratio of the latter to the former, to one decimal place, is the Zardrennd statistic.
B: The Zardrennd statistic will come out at 1.1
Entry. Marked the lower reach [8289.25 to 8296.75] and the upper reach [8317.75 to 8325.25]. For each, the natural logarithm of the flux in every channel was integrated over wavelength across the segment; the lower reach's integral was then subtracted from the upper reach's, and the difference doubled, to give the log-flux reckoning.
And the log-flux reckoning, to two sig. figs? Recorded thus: 3.5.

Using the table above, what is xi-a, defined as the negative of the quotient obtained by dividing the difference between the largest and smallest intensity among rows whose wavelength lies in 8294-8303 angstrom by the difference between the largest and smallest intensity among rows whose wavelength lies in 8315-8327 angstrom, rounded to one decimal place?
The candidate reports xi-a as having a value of -2.5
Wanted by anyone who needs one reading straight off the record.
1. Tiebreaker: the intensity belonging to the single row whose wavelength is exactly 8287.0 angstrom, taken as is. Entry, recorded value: 1.193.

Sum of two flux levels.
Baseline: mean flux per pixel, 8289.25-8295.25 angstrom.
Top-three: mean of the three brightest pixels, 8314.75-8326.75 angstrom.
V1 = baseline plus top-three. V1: 2.4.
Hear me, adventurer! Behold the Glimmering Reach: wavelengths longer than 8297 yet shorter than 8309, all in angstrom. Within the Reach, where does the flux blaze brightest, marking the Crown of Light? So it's 8308.0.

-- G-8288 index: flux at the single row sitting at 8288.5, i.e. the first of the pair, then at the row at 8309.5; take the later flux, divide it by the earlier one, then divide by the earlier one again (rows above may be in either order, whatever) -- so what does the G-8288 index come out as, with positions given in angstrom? 1.9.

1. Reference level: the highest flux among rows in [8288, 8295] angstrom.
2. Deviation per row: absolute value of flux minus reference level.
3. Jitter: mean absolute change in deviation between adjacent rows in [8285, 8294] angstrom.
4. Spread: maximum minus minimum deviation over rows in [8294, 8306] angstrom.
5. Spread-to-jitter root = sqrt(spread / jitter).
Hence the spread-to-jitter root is 1.4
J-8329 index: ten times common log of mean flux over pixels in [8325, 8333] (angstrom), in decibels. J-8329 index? 1.0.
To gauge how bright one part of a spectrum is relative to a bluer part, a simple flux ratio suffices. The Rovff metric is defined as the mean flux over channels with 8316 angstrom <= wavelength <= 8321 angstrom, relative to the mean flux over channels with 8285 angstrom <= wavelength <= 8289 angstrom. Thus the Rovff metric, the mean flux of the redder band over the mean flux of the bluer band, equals 1.07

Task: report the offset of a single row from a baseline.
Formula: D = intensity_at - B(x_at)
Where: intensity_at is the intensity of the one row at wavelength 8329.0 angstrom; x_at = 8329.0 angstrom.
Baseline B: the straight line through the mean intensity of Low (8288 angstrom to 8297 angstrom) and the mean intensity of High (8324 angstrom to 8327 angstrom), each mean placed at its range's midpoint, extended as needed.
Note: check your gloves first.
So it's -0.1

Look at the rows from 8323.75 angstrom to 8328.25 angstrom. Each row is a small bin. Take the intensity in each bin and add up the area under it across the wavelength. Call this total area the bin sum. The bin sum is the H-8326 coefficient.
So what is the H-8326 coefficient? 5.8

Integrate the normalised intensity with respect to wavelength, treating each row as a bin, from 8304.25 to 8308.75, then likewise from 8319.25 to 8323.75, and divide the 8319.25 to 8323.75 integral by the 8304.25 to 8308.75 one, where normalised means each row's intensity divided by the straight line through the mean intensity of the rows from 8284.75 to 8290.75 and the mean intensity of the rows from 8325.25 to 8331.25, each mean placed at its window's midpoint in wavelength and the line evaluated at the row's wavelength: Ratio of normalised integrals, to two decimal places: 0.93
